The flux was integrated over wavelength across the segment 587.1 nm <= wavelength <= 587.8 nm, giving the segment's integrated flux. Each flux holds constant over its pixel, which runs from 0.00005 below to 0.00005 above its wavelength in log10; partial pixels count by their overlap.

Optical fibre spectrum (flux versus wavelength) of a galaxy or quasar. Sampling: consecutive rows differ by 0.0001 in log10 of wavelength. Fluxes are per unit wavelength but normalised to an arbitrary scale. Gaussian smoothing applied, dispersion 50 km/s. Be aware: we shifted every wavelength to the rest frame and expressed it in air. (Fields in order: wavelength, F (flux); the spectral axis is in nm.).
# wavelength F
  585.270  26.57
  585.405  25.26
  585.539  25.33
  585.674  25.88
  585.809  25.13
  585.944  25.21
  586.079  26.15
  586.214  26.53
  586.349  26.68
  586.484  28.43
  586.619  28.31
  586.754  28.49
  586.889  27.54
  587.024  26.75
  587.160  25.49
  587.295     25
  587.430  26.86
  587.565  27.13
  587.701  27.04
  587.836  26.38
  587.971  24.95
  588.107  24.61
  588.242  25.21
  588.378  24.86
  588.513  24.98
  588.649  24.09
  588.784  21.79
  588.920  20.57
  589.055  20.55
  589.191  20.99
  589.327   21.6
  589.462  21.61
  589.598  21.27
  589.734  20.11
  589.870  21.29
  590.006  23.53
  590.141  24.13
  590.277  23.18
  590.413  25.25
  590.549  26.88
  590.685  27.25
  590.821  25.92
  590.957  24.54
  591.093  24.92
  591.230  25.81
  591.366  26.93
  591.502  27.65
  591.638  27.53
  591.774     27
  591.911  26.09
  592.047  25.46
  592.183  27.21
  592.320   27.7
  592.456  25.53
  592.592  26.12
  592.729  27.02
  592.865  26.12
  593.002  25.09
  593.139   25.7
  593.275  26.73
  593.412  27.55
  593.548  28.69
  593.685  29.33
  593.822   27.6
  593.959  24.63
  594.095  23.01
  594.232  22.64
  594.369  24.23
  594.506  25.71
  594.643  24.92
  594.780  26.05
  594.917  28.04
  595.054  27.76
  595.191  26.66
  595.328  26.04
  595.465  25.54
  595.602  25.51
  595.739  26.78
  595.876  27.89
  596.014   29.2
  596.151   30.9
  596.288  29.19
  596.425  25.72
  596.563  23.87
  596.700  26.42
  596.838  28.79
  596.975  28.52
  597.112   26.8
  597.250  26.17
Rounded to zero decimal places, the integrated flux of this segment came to 18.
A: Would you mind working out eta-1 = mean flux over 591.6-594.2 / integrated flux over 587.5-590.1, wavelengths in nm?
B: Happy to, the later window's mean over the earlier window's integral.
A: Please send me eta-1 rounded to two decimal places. 0.44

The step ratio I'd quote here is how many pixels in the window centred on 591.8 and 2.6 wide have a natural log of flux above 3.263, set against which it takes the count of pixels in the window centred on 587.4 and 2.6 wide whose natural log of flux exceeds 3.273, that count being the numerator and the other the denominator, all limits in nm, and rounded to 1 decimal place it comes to 1.1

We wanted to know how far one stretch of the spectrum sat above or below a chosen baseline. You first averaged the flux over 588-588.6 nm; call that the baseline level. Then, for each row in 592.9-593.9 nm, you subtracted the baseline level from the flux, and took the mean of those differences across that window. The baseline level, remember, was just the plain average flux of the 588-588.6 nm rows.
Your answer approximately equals 2.3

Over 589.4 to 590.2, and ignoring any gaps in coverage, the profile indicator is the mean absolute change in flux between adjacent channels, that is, 1.10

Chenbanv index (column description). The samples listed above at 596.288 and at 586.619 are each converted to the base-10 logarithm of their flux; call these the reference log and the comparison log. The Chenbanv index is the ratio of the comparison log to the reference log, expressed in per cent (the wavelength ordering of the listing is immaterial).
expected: 99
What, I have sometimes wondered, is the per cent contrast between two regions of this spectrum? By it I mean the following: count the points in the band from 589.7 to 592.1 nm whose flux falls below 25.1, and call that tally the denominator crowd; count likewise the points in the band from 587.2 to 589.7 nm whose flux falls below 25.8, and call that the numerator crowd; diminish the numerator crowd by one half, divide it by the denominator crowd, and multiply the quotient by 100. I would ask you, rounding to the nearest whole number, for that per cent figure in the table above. 193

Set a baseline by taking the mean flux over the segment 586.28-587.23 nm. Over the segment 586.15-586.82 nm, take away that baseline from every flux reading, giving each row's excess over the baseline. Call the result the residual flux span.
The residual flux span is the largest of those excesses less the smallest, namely 2.0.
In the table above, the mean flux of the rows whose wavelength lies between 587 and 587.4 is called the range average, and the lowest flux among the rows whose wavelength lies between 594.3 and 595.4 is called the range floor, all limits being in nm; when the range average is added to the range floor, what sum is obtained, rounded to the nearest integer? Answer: 50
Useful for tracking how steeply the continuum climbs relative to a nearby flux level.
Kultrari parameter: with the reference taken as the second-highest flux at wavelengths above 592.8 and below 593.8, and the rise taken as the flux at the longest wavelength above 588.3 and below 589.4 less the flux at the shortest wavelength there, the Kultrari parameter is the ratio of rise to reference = -0.11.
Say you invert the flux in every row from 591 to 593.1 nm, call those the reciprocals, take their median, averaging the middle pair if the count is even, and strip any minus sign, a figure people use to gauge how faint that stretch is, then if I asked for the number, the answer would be 0.0383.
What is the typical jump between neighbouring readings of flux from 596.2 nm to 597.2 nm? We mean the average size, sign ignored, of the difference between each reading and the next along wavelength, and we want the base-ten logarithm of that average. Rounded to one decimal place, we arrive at 0.3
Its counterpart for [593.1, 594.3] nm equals 0.1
